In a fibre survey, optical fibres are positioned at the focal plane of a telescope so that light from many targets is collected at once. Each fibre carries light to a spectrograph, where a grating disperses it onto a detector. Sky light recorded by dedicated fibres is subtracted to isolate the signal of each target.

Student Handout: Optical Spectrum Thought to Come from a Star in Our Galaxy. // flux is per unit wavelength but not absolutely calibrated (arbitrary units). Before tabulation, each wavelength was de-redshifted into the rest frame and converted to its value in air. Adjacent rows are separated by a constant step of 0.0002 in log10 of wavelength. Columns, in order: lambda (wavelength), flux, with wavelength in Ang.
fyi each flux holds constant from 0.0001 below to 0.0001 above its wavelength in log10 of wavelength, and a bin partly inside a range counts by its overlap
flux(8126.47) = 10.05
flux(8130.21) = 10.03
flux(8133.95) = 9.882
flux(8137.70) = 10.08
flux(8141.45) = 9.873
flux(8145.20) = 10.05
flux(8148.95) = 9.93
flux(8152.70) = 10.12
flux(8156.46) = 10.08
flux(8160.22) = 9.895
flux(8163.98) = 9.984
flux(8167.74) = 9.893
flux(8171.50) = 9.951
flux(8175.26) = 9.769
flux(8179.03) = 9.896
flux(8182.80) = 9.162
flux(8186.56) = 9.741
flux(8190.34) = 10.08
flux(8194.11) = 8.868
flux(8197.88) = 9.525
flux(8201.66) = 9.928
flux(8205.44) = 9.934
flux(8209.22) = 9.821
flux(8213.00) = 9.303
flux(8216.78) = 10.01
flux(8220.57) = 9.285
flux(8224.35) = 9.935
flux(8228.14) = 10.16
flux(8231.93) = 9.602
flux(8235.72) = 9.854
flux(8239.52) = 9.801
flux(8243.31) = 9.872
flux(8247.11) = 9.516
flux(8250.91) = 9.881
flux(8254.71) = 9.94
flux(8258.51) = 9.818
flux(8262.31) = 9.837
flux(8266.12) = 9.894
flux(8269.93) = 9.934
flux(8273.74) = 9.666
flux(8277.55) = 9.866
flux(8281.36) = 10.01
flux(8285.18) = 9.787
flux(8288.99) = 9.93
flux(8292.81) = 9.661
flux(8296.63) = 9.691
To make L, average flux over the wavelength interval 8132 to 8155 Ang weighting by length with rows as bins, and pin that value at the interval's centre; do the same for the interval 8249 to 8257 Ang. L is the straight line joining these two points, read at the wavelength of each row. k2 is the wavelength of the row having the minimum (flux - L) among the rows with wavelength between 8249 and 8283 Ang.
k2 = 8273.74 Ang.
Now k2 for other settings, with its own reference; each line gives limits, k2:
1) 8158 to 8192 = 8182.80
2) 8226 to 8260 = 8247.11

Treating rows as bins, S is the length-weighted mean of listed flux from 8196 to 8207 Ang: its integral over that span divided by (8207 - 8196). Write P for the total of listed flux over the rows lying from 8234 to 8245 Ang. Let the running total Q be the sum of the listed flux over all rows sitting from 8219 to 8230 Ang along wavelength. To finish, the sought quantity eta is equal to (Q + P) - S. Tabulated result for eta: 49.1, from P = 29.5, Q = 29.4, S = 9.8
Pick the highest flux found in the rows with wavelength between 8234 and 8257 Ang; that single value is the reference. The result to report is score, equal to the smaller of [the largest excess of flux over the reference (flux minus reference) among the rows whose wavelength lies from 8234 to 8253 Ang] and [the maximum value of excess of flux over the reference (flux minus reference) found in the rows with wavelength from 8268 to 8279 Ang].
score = -0.06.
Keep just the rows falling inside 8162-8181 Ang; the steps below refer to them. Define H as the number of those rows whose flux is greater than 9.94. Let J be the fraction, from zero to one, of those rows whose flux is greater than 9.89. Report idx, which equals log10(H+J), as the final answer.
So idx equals 0.45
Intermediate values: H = 2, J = 0.8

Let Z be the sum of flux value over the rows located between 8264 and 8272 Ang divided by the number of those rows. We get 9.91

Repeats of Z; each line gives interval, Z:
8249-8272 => 9.88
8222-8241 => 9.87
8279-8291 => 9.91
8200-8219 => 9.80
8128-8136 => 9.96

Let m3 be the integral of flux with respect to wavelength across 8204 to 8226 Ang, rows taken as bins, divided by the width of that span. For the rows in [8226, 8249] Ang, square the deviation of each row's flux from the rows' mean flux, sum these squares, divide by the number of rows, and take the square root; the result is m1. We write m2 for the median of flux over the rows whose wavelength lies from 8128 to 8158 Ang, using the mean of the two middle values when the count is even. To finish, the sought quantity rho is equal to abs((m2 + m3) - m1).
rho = 19.54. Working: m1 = 0.21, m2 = 10.0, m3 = 9.7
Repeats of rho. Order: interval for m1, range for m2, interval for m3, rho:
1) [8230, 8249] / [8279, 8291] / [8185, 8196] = 19.34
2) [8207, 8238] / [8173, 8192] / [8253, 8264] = 19.34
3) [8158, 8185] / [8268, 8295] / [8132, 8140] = 19.58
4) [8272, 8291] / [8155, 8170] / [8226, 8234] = 19.70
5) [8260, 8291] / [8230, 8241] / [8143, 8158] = 19.74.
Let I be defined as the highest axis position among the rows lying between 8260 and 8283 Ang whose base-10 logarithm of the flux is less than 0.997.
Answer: 8277.55 Ang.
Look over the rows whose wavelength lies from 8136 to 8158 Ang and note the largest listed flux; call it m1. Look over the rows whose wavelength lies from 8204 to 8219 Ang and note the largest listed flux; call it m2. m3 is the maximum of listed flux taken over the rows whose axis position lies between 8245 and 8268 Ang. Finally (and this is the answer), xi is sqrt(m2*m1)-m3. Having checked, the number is 0.125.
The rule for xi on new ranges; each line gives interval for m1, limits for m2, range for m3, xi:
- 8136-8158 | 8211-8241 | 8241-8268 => 0.200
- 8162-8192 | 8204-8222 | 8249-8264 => 0.105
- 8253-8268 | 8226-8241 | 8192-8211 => 0.115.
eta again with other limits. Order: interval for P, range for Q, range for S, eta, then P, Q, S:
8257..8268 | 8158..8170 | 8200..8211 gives 49.4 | 29.5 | 29.8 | 9.9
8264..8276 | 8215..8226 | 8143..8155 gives 48.7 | 29.5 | 29.2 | 10.0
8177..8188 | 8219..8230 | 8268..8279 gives 48.4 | 28.8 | 29.4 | 9.8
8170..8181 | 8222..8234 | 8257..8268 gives 49.5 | 29.6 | 29.7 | 9.9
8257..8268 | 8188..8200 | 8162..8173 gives 48.1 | 29.5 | 28.5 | 9.9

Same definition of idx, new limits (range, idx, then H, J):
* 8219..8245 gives 0.11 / 1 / 0.3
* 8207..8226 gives 0.15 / 1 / 0.4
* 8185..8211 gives 0.15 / 1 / 0.4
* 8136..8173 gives 0.84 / 6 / 0.9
